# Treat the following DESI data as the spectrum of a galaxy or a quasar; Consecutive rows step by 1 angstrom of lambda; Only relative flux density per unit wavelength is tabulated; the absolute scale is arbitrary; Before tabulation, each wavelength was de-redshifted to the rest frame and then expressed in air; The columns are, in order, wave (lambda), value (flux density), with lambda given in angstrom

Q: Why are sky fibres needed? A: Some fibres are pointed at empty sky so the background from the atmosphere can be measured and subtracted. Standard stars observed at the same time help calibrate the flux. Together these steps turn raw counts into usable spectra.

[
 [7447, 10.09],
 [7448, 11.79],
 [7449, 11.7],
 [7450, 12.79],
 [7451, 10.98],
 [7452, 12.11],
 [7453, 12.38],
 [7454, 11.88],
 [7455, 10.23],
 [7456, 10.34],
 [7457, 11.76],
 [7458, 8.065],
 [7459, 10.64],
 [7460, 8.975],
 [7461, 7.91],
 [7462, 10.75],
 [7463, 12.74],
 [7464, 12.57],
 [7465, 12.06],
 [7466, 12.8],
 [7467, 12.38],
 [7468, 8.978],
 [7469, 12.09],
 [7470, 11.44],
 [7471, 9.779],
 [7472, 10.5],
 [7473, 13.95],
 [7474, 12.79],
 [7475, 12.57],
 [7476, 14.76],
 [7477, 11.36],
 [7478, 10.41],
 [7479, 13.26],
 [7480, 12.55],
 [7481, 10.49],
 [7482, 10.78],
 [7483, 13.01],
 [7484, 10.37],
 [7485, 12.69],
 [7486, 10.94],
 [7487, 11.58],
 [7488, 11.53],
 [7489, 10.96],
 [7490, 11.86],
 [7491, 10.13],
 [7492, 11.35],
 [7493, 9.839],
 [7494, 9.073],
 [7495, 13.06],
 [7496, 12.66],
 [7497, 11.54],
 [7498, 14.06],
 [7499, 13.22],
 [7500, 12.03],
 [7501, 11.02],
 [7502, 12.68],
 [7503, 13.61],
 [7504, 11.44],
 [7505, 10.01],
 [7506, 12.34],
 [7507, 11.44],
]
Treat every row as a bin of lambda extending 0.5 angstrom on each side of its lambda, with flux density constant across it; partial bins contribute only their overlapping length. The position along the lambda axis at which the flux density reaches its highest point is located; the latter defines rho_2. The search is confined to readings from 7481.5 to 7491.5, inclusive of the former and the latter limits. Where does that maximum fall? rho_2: 7483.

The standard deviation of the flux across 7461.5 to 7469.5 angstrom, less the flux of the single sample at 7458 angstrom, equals -6.8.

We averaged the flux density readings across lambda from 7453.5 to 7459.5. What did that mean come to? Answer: 10.5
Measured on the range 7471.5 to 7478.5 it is 12.3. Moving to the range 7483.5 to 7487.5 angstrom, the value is 11.4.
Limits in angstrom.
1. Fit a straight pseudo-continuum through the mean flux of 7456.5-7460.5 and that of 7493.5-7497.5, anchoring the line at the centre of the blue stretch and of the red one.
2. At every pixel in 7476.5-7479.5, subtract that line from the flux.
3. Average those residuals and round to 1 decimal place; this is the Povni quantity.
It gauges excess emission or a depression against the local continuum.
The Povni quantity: 0.9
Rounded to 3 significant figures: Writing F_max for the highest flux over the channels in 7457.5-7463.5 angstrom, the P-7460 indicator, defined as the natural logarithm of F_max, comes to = 2.54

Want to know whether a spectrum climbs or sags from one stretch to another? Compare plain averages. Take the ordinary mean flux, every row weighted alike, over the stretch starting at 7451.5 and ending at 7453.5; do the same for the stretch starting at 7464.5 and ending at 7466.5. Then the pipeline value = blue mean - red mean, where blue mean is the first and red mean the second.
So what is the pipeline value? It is -0.2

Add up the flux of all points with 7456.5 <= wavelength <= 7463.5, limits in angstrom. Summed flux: 71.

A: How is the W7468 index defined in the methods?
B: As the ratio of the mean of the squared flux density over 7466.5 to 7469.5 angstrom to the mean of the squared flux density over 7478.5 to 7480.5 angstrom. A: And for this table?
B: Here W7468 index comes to 0.76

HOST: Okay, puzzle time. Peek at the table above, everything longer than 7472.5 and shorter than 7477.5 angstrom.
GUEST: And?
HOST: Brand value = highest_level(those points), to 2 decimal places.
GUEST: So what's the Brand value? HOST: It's 14.76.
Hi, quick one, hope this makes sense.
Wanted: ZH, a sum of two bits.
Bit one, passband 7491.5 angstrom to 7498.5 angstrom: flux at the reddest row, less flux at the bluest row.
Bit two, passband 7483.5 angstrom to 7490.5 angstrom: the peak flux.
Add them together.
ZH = 15.4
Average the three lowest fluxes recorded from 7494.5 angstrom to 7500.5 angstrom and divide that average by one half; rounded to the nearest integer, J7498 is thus 24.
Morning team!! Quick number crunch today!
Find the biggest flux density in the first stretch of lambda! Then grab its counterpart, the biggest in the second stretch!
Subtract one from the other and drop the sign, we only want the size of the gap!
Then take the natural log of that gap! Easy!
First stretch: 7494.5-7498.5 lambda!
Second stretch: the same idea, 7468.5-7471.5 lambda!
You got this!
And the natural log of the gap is 0.68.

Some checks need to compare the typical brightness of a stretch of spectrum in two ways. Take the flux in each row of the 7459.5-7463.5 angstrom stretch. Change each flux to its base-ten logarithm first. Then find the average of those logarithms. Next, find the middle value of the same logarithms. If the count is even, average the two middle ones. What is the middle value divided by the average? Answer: 1.00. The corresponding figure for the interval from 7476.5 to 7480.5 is 1.00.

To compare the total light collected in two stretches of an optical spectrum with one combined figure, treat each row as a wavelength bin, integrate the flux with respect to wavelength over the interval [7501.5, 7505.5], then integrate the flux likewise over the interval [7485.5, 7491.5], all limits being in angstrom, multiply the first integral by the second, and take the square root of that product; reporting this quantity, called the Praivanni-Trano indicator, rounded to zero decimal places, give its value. 57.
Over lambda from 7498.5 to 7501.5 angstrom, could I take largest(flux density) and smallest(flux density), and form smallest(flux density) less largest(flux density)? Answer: -2.2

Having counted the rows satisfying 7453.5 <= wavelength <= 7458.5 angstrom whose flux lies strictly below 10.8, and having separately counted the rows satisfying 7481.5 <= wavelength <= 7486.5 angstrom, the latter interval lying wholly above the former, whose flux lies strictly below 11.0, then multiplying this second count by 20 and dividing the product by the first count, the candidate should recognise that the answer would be 20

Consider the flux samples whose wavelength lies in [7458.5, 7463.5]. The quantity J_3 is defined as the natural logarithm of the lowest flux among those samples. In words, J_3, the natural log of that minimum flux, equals 2.07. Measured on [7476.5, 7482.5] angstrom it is 2.34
